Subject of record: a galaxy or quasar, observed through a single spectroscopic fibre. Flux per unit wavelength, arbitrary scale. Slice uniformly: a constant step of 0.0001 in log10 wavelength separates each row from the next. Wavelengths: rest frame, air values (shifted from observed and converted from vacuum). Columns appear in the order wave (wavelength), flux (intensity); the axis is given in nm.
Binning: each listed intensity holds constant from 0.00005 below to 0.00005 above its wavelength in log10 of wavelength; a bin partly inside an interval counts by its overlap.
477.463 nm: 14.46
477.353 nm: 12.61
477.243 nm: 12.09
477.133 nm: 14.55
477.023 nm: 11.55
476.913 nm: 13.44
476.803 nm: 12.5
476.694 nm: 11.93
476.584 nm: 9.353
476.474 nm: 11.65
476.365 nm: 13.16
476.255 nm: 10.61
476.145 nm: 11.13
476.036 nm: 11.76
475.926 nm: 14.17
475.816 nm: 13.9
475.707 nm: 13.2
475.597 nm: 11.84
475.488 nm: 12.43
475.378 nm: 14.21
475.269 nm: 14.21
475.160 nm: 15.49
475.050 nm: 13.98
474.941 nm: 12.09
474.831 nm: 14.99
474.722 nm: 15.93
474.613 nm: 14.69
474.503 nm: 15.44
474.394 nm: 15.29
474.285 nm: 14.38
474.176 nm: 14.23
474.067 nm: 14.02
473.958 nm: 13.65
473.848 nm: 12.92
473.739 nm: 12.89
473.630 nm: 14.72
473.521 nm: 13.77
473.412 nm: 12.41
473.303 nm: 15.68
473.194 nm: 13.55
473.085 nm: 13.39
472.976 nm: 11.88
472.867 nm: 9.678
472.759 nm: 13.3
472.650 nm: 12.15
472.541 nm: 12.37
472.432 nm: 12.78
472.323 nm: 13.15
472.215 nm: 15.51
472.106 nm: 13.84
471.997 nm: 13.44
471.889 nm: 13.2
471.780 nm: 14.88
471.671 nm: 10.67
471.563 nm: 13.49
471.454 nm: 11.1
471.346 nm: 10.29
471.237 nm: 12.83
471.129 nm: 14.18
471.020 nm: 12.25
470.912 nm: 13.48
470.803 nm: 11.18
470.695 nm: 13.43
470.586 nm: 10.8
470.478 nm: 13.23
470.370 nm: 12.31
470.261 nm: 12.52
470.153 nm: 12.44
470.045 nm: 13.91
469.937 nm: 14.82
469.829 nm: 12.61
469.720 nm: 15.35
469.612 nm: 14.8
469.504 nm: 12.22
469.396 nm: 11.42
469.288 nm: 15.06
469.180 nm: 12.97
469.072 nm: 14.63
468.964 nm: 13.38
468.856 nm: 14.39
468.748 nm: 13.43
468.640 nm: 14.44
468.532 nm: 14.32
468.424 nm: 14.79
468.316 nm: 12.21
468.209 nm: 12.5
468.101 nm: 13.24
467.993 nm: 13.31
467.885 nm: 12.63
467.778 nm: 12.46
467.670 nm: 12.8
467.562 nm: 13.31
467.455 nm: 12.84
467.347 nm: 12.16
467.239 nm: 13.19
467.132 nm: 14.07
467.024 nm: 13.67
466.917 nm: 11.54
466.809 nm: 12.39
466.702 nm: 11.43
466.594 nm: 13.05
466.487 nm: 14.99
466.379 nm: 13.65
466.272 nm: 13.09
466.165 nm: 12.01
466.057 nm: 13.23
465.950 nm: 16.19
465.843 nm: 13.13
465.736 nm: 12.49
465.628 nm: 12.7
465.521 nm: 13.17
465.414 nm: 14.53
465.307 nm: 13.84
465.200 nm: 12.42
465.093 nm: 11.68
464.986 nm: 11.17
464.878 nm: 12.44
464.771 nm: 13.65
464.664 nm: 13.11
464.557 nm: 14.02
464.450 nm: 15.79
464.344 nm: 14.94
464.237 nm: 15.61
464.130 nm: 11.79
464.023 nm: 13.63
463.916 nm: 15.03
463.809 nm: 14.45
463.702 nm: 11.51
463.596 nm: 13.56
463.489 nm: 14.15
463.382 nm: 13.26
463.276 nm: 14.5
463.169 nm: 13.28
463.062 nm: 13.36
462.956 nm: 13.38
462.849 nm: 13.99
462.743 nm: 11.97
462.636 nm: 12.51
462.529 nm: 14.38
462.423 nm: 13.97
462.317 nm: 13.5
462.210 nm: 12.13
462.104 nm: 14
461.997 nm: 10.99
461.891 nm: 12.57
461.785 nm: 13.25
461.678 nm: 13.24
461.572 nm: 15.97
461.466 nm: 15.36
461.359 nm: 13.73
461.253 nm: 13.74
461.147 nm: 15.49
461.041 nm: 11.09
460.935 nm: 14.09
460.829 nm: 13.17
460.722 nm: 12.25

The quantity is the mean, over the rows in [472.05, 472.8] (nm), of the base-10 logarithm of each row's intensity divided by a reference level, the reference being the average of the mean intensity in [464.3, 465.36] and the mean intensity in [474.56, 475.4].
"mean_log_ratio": -0.020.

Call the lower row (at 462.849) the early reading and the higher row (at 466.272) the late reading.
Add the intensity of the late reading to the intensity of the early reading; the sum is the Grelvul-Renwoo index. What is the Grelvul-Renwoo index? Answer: 27.1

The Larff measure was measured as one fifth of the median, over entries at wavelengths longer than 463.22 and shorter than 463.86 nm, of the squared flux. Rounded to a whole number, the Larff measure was 38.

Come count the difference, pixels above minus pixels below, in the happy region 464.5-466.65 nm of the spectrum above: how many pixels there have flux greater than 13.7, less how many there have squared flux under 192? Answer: -11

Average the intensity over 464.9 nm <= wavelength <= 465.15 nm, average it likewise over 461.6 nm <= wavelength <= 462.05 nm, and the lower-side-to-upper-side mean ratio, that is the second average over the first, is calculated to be 1.10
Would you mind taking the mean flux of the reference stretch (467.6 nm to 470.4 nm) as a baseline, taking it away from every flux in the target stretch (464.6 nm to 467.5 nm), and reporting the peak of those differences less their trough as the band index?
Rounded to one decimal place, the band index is 5.0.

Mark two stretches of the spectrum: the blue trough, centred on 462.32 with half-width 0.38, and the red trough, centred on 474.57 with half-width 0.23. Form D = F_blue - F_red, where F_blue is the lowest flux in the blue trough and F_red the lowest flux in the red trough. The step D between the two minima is -3.7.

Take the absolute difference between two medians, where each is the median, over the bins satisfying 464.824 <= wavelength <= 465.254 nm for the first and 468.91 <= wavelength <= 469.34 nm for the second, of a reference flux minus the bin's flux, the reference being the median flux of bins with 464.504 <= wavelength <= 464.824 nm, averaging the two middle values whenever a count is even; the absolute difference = 2.0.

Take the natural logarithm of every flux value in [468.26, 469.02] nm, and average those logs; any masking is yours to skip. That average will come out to 2.63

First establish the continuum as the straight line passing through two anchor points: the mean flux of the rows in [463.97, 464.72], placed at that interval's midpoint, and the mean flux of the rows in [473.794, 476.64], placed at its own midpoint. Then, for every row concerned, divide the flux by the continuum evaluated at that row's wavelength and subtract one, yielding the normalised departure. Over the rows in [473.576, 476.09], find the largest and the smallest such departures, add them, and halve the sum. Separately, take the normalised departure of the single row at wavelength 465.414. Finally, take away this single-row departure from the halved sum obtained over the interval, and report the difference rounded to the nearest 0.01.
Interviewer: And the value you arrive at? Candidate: 0.00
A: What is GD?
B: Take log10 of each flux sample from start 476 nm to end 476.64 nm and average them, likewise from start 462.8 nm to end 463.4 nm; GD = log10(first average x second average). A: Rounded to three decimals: 0.076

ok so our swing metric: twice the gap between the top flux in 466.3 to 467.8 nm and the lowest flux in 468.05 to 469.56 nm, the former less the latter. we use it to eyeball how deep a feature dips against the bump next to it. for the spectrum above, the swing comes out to 7.1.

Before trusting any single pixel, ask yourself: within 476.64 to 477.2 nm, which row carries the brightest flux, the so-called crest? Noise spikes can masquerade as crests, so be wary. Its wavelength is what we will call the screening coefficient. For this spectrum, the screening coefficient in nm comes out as 477.133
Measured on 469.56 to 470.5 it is 469.720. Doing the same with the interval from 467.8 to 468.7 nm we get 468.424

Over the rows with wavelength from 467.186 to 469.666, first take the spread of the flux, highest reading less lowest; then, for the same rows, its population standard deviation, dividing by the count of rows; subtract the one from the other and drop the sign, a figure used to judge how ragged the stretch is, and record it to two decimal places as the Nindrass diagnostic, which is 2.65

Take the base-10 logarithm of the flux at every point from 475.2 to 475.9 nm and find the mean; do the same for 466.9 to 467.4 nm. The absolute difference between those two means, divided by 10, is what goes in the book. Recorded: 0.0012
